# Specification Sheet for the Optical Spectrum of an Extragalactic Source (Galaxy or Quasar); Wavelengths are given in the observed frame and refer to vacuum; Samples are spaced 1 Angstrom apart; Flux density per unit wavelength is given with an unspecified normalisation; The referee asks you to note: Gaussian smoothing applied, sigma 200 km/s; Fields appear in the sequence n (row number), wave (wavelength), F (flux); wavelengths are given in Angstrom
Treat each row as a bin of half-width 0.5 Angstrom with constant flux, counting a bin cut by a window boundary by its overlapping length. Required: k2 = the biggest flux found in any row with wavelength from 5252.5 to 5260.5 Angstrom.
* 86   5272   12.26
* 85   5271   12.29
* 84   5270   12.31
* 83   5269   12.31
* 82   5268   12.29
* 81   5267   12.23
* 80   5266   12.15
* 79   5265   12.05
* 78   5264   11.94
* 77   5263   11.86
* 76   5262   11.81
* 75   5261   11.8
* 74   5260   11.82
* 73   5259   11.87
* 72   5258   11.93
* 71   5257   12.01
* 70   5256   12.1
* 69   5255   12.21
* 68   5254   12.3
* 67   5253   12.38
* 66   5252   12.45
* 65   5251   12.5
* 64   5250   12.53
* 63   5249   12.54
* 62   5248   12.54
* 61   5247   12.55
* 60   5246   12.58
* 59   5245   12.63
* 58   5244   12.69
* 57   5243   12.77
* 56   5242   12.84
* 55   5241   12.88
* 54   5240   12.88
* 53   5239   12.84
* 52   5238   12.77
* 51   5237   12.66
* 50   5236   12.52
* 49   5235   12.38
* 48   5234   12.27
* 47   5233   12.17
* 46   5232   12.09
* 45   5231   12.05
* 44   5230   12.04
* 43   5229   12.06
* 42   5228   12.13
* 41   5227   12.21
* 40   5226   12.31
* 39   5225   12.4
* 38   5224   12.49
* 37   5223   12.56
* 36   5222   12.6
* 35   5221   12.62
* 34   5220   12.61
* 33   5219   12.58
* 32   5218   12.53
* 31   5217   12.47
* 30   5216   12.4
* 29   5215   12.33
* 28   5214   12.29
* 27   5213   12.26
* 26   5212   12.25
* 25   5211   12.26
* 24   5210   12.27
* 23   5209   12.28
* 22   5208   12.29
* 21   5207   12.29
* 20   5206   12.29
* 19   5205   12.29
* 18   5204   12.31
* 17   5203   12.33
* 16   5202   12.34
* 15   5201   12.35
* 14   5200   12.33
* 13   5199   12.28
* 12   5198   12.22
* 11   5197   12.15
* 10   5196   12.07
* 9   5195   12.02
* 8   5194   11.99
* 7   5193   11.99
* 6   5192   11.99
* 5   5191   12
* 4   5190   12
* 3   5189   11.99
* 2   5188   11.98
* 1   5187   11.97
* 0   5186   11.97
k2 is 12.38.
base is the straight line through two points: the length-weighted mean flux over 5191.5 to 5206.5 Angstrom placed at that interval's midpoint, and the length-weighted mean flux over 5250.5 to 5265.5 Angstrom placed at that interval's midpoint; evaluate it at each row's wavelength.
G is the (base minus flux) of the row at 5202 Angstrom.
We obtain -0.15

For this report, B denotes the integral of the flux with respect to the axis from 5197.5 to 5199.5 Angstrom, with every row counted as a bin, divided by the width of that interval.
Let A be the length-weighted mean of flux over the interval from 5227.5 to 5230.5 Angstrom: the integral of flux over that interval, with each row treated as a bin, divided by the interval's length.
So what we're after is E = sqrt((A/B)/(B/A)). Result 0.99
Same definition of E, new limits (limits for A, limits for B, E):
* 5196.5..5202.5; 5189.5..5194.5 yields 1.02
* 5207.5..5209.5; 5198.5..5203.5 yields 1.00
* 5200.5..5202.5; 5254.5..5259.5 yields 1.03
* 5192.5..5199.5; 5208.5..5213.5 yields 0.99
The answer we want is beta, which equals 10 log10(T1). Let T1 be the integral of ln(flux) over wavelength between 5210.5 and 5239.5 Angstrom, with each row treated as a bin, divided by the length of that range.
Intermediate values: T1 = 2.52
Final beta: 4.01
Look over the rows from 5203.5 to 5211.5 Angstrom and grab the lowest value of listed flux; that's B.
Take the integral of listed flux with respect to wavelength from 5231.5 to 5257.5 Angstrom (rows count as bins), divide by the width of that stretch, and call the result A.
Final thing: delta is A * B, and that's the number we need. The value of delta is 153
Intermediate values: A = 12.5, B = 12.26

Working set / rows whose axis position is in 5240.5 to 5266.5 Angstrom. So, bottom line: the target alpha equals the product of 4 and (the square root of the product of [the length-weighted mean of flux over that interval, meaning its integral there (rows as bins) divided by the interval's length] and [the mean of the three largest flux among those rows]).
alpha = 50.24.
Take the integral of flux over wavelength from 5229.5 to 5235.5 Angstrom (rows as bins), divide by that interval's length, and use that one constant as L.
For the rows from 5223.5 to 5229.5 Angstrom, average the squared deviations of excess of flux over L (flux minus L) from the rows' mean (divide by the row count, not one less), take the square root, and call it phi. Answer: 0.150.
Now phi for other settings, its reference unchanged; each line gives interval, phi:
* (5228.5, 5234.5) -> 0.082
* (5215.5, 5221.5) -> 0.079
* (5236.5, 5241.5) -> 0.083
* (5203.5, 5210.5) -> 0.011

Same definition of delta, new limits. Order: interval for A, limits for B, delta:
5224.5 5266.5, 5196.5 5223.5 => 150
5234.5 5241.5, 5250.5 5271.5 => 150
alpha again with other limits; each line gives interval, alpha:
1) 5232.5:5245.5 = 51.01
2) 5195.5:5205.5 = 49.21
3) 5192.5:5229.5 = 49.84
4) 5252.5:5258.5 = 48.90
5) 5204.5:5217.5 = 49.41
